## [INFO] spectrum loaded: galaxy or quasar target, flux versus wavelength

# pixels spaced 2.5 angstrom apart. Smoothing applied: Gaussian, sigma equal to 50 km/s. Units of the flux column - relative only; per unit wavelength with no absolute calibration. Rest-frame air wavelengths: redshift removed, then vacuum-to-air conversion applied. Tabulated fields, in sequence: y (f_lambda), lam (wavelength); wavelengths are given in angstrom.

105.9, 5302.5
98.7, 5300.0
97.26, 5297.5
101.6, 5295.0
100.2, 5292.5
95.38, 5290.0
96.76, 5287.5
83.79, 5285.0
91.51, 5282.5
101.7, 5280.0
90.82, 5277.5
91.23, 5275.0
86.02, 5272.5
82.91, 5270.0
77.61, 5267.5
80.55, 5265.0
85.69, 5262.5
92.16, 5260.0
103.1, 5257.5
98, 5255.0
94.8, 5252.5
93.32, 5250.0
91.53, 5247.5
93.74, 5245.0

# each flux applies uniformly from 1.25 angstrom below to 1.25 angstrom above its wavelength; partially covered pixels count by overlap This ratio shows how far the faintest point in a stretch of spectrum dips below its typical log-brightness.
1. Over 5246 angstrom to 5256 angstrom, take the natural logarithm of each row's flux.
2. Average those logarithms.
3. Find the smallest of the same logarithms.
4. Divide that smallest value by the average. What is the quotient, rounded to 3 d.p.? 0.993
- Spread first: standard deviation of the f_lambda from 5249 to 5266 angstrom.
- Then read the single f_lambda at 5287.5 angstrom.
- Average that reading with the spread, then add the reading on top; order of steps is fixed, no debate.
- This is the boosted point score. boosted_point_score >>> 149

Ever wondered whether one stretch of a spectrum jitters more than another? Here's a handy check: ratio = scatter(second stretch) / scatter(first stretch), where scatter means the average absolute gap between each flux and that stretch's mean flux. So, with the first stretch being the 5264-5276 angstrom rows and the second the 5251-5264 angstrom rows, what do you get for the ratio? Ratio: 1.17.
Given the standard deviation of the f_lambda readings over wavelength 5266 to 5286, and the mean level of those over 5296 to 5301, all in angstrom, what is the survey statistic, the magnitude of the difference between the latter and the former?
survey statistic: 91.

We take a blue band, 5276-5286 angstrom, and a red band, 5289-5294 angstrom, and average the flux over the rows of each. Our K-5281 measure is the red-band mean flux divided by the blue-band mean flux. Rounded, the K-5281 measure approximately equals 1.06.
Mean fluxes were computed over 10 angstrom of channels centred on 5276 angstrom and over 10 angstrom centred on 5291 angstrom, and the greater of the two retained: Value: 98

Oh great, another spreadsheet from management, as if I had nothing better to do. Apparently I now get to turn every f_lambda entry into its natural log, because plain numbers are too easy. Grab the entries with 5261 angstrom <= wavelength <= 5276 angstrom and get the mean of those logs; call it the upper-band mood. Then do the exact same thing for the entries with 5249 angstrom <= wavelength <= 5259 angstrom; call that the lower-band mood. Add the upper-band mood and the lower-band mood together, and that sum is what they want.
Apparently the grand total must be 9.01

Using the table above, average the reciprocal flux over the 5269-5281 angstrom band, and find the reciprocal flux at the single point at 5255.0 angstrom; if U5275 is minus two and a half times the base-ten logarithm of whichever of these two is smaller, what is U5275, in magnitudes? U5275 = 4.98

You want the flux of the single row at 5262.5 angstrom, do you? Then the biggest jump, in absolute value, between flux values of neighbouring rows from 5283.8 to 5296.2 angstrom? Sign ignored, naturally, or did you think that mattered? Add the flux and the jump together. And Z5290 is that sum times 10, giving 987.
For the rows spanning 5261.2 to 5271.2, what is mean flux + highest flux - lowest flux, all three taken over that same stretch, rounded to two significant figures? 90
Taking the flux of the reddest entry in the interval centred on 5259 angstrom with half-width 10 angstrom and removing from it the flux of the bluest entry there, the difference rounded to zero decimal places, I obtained -16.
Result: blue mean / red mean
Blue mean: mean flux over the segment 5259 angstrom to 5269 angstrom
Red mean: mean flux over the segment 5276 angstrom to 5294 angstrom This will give 0.89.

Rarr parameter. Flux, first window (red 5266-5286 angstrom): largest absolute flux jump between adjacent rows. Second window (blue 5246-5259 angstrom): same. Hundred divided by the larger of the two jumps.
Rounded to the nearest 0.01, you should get 9.19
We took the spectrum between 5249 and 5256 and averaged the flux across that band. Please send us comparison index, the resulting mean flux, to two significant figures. 95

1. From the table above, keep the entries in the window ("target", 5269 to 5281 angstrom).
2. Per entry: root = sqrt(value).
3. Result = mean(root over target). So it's 9.51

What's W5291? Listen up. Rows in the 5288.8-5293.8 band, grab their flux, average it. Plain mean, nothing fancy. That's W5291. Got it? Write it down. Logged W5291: 98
